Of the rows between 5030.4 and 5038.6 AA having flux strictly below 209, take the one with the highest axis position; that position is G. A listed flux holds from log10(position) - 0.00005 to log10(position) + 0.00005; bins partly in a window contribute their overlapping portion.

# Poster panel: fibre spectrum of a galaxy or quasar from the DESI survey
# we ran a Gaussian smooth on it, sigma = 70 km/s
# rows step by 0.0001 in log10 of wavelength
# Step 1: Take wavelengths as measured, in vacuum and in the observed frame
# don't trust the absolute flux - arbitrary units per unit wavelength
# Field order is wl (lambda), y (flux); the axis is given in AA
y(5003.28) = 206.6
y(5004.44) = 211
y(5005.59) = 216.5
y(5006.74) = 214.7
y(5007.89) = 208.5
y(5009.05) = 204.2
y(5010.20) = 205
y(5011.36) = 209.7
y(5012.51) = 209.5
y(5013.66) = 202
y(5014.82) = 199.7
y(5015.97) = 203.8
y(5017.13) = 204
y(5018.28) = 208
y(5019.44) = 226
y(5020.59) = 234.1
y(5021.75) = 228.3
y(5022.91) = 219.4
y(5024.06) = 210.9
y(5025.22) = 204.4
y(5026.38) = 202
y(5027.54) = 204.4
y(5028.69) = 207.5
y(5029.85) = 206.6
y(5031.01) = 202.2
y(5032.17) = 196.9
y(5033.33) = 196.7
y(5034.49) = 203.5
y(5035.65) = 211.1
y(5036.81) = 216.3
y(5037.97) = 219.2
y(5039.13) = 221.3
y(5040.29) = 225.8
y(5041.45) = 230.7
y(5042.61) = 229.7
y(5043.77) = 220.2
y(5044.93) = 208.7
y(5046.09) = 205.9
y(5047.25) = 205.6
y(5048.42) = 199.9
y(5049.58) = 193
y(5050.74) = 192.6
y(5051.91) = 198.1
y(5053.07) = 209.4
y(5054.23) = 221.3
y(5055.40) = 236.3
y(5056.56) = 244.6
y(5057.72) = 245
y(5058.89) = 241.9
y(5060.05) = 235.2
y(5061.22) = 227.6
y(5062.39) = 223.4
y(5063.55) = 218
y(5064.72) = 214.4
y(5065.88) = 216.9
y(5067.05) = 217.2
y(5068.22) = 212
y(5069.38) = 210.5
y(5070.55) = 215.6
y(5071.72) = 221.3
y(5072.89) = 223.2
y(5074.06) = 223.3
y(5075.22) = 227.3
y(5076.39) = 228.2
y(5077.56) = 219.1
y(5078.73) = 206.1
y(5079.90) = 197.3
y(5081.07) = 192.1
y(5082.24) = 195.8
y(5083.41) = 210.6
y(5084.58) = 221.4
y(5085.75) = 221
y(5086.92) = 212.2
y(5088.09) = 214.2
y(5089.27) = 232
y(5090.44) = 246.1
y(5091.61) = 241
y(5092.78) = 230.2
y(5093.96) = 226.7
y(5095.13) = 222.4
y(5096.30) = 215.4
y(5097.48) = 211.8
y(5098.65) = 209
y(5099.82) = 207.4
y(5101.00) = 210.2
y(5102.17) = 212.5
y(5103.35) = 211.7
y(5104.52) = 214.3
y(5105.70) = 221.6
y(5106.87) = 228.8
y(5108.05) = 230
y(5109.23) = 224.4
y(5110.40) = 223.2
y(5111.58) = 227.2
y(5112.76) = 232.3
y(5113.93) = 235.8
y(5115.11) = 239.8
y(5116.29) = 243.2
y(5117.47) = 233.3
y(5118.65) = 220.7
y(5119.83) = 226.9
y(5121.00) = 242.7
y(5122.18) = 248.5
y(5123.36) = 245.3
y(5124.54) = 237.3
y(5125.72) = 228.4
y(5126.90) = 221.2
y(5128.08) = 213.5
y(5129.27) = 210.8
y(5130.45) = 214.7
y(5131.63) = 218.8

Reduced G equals 5034.49 AA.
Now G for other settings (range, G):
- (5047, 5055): 5051.91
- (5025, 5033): 5032.17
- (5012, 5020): 5018.28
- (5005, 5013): 5010.20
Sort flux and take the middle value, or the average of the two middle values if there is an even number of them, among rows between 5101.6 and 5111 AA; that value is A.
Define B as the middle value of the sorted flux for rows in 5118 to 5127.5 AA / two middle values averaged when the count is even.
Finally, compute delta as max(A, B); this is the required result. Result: 233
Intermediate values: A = 222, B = 233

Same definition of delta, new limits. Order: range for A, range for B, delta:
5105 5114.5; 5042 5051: 228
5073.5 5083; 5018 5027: 215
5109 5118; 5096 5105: 233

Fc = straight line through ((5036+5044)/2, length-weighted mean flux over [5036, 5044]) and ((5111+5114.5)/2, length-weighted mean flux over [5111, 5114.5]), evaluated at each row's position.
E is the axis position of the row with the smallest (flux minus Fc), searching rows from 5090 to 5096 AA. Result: 5095.13 AA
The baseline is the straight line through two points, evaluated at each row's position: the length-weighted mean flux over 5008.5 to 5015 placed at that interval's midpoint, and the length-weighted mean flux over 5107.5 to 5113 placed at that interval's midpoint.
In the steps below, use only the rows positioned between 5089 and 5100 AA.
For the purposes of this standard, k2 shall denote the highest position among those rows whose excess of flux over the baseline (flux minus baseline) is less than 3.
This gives 5099.82 AA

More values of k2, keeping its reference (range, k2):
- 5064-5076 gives 5071.72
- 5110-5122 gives 5119.83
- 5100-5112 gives 5111.58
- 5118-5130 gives 5129.27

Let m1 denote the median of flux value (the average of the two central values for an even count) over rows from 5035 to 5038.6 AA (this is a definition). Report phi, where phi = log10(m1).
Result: 2.34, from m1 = 216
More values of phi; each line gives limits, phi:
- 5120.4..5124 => 2.39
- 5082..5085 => 2.32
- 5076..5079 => 2.34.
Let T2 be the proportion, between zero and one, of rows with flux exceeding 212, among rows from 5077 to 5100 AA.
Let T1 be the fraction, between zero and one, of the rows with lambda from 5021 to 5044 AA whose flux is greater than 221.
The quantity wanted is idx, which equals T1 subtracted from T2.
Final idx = 0.35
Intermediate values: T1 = 0.25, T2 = 0.60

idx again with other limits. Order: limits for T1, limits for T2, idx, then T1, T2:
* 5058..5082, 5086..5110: 0.30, 0.45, 0.75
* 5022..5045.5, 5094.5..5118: 0.55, 0.20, 0.75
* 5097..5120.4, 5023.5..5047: -0.25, 0.60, 0.35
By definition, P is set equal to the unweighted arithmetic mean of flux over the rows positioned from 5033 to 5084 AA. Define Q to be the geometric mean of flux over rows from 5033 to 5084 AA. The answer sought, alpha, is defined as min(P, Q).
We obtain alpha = 216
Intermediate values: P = 216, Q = 216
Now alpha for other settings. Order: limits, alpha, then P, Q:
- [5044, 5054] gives 202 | 202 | 202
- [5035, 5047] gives 219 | 219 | 219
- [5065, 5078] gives 219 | 220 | 219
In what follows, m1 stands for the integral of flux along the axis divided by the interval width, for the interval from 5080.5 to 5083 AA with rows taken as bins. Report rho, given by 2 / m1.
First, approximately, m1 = 195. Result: 0.0102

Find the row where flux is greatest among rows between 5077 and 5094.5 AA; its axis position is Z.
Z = 5090.44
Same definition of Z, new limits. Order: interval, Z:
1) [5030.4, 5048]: 5041.45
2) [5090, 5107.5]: 5090.44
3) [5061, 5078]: 5076.39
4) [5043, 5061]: 5057.72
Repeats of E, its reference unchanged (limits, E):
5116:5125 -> 5118.65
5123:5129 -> 5128.08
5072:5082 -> 5081.07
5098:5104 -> 5099.82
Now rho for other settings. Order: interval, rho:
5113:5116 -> 0.0084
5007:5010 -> 0.0097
